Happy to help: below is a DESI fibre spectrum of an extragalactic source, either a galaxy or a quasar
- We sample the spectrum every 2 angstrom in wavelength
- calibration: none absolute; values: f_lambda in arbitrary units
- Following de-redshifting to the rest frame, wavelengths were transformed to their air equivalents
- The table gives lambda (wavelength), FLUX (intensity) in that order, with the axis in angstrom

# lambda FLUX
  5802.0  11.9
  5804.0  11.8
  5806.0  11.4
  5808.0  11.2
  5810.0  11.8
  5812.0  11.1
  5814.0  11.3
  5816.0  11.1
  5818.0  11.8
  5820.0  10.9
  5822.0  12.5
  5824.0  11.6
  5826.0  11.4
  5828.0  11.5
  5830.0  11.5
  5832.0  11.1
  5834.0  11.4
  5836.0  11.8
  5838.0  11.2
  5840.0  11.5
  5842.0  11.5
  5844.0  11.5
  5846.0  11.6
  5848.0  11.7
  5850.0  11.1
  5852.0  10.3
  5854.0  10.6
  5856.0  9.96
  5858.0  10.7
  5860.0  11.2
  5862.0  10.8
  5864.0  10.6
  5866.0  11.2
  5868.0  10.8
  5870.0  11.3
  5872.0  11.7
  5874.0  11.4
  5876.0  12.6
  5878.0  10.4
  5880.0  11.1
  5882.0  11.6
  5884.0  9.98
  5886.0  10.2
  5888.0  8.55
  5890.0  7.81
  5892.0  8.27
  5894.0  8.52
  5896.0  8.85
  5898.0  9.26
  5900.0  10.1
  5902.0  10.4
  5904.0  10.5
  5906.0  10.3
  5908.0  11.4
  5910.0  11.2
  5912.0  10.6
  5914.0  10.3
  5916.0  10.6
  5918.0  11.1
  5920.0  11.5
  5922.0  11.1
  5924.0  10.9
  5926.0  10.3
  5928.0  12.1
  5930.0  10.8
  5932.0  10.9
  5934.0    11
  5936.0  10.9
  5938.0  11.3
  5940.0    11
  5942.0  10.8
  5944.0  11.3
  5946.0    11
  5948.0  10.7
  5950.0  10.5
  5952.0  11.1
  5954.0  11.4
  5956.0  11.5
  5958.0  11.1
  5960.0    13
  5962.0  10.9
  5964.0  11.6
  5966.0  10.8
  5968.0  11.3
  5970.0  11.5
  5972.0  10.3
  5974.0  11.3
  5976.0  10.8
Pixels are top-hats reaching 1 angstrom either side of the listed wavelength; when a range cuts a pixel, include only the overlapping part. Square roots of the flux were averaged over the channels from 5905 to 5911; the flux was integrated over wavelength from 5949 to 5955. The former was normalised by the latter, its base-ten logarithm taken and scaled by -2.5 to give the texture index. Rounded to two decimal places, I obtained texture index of 3.25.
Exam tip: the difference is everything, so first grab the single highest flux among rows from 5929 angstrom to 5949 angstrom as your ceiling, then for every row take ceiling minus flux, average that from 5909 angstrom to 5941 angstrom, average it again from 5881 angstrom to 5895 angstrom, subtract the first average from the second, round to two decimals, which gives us 1.70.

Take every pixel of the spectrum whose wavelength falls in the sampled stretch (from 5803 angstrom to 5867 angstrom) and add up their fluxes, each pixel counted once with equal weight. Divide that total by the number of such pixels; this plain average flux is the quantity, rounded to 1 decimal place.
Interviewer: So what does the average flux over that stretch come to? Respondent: 11.3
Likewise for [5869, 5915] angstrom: 10.3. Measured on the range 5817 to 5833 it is 11.5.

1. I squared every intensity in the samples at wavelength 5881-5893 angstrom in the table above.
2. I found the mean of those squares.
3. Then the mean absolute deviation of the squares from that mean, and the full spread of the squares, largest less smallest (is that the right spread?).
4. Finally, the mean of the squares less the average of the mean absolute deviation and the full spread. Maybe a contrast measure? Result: 42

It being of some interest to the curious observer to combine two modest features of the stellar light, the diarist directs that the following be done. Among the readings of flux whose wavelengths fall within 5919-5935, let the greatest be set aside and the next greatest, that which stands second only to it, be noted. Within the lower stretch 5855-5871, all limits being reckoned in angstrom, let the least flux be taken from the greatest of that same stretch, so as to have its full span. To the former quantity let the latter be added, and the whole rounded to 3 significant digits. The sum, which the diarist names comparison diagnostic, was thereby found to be 12.8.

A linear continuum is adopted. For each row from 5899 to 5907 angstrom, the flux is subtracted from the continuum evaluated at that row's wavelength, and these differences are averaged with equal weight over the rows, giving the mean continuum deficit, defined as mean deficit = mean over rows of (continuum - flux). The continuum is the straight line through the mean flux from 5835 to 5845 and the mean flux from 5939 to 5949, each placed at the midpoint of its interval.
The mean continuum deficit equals 0.8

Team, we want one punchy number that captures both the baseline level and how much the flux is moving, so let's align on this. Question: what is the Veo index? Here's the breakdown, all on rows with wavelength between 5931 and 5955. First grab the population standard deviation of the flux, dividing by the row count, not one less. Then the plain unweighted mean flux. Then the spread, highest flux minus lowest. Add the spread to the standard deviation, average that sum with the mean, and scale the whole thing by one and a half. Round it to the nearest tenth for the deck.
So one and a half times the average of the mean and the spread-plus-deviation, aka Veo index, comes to 9.1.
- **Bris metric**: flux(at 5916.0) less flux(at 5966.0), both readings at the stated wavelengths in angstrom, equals -0.20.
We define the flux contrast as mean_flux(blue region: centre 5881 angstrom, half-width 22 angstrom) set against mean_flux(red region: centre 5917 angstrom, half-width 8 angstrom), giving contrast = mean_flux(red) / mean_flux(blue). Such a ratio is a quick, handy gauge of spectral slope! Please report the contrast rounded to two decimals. 1.06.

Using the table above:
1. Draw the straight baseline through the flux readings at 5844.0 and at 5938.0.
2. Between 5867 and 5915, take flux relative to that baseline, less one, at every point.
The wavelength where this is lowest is 5890.0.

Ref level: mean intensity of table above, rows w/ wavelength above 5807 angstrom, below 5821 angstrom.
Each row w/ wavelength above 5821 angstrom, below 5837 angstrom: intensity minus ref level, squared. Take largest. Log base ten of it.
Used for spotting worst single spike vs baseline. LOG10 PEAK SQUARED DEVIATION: 0.1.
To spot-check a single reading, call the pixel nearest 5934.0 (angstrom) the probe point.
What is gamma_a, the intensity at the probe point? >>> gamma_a 11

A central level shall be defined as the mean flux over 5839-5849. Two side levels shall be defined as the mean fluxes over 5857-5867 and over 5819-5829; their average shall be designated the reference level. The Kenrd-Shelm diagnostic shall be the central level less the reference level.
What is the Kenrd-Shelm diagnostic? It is 0.3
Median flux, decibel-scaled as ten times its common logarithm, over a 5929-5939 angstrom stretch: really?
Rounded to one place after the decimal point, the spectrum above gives 10.4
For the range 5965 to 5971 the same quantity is 10.5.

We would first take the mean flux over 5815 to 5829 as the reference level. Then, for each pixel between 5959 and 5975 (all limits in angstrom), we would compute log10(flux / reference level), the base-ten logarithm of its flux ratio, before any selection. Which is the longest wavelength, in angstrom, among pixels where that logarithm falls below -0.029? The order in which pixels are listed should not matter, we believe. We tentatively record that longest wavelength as 5972.0 angstrom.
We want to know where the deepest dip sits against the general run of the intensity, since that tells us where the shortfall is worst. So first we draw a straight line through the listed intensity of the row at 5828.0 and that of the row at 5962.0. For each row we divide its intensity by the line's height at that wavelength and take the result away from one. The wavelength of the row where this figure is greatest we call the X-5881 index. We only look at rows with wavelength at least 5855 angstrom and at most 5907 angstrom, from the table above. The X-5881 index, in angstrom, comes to 5890.0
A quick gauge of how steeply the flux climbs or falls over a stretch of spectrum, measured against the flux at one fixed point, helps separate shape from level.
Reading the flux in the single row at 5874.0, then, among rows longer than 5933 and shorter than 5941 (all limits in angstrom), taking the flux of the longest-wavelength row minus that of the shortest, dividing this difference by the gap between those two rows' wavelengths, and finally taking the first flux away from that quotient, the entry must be -11.4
